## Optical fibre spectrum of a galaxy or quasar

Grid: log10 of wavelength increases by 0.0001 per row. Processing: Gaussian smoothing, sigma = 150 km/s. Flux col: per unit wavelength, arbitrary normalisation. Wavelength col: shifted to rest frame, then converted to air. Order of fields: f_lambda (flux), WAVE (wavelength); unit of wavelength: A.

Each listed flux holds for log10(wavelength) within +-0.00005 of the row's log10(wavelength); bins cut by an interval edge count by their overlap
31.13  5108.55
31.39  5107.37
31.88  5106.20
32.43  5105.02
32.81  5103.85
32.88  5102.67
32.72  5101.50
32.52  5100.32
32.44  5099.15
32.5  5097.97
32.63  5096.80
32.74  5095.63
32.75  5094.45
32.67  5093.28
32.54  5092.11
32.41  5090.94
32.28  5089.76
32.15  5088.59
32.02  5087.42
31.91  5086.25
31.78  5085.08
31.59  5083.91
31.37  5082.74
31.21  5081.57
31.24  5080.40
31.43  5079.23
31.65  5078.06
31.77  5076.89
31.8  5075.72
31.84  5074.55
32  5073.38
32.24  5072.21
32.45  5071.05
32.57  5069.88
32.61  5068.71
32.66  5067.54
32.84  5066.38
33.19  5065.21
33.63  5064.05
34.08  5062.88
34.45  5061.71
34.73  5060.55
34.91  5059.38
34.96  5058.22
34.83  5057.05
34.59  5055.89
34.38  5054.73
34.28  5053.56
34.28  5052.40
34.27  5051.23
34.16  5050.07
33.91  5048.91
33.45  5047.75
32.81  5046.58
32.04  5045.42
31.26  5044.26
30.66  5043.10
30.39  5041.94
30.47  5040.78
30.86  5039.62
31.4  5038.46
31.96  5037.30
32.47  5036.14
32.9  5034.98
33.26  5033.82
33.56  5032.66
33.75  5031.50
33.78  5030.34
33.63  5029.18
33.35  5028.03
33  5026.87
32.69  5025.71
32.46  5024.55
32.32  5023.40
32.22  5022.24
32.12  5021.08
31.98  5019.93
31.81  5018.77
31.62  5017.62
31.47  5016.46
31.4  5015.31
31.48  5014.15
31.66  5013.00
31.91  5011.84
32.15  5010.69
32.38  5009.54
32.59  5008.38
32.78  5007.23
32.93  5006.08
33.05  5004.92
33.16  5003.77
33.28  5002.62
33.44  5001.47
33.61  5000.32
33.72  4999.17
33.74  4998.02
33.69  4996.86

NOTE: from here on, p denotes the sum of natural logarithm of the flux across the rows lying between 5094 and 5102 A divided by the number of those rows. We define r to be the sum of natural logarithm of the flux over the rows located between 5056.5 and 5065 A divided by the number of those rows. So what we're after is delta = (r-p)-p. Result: -3.43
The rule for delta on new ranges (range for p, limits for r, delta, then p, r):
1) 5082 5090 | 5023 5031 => -3.43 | 3.46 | 3.50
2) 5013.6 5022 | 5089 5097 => -3.43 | 3.46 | 3.48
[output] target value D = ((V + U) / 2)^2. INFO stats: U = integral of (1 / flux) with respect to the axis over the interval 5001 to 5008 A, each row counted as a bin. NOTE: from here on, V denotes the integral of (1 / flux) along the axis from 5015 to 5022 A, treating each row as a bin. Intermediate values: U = 0.212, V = 0.220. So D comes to 0.0467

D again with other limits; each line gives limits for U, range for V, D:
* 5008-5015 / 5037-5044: 0.0495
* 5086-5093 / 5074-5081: 0.0480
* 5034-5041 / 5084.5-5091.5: 0.0480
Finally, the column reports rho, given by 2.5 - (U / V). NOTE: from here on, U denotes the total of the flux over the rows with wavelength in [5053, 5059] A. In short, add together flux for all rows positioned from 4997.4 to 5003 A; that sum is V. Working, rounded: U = 173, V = 168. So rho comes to 1.47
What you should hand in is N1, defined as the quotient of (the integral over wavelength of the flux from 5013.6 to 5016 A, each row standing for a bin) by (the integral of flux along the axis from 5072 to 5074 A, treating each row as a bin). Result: 1.18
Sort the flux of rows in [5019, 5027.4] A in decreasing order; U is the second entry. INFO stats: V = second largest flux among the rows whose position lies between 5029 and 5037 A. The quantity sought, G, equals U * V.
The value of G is 1103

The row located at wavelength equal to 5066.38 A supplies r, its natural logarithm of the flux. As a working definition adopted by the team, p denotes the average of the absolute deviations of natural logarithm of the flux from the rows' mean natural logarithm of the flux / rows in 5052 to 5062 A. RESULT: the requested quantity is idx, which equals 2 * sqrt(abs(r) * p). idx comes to 0.30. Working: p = 0.007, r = 3.49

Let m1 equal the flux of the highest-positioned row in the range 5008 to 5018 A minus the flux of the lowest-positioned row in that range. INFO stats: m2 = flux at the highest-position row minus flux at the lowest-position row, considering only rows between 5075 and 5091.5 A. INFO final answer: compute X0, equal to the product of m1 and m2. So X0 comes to -0.6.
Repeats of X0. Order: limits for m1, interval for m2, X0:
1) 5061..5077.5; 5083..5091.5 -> -2.2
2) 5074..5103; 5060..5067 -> -2.0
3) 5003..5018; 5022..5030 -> -2.2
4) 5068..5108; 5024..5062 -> -2.4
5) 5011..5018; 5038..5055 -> -0.9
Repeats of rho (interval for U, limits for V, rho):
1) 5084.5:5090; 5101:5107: 1.52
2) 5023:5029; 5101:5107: 1.49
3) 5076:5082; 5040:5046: 1.48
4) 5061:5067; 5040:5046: 1.41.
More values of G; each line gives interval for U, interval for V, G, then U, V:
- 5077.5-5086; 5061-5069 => 1079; 31.65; 34.08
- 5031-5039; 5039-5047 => 1075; 33.56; 32.04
